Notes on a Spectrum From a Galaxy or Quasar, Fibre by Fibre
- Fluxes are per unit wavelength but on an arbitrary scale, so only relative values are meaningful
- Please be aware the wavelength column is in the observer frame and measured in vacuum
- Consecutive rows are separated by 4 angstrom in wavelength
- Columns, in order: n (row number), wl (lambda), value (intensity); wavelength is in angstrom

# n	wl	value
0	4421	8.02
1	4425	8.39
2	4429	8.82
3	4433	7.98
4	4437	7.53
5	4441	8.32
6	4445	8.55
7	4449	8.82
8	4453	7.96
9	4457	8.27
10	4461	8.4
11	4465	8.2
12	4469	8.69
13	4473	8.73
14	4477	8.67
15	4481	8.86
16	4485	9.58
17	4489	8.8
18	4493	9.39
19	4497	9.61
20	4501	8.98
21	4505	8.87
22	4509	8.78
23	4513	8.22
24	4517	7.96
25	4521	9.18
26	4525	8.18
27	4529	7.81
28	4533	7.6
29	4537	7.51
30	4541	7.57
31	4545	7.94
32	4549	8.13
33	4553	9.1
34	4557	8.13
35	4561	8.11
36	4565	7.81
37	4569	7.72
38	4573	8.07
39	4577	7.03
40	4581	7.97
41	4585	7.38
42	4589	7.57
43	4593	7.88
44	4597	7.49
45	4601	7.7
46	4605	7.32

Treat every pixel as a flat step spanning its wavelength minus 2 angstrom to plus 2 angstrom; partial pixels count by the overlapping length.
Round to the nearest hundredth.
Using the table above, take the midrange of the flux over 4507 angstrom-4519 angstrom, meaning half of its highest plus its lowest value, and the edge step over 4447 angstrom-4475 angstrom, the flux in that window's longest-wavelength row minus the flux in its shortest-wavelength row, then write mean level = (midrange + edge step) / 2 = 4.14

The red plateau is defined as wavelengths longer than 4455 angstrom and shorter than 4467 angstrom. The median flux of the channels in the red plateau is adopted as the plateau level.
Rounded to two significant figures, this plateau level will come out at 8.3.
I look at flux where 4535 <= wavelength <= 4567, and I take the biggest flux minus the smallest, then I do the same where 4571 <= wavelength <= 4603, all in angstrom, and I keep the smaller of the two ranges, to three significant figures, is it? 1.04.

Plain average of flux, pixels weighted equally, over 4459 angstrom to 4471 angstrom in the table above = 8.4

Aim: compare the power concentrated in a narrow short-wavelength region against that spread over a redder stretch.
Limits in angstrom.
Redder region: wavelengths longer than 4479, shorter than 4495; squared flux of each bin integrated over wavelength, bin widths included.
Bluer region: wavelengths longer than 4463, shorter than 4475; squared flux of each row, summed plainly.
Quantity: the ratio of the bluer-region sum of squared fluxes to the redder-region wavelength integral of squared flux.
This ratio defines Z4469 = 0.16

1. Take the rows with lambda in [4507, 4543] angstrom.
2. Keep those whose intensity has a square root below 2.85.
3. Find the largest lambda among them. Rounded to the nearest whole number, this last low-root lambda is 4541 angstrom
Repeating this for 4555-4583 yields 4581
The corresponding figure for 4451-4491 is 4453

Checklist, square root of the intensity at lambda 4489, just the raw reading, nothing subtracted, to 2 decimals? 2.97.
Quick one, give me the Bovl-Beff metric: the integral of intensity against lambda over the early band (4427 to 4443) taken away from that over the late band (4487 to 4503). 17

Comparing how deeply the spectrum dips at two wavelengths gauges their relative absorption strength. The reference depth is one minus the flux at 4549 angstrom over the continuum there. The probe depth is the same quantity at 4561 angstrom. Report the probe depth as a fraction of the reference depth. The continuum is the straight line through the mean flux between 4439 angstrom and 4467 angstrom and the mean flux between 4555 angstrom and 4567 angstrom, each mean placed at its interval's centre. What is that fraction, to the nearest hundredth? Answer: 1.25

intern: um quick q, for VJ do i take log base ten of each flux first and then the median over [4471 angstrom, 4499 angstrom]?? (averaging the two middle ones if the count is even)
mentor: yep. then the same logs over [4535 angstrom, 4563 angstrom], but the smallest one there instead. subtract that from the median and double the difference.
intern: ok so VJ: 0.144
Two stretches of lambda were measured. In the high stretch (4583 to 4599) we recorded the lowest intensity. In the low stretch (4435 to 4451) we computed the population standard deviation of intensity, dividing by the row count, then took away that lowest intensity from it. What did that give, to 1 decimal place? -6.9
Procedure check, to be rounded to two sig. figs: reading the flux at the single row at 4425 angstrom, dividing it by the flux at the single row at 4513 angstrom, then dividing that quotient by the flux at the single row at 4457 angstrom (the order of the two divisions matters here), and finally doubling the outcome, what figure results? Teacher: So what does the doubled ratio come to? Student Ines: 0.25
